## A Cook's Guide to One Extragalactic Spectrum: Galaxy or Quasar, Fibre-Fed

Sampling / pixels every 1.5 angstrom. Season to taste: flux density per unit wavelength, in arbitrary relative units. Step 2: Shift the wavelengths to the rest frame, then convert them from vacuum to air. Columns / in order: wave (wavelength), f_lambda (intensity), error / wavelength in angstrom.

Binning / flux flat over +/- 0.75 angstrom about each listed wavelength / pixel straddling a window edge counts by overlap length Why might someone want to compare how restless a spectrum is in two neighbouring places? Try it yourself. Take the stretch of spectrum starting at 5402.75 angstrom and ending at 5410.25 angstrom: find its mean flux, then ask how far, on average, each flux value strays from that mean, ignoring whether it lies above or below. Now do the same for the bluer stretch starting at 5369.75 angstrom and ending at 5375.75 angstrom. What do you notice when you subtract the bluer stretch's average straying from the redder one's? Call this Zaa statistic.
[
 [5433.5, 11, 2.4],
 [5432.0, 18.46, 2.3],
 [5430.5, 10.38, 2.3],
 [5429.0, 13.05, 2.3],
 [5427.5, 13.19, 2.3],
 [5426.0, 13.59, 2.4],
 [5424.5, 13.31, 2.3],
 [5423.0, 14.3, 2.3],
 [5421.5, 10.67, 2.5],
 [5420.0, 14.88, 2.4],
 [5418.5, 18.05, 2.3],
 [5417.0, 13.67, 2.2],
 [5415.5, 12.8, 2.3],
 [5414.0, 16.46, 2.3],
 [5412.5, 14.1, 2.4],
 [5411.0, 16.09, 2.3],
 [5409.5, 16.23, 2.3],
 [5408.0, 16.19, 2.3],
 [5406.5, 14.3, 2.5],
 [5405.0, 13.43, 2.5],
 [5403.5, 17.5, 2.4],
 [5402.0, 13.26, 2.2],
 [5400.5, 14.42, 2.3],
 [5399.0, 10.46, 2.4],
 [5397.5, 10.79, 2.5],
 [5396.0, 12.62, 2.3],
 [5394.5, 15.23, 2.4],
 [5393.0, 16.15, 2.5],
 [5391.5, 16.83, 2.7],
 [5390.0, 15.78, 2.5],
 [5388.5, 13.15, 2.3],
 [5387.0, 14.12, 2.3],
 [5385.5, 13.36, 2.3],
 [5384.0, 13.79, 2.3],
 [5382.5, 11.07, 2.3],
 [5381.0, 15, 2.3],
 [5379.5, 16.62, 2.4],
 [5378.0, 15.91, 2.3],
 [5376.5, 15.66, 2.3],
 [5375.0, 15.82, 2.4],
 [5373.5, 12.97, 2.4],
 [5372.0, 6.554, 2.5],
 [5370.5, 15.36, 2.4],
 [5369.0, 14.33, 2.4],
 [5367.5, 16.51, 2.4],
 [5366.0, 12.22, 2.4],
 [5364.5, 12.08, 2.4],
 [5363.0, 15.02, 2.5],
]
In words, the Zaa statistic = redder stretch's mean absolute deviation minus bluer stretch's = -1.7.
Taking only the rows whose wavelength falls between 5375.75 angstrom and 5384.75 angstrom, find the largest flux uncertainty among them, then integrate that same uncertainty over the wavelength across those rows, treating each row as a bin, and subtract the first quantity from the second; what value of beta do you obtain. 18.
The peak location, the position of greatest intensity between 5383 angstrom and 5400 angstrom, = 5391.5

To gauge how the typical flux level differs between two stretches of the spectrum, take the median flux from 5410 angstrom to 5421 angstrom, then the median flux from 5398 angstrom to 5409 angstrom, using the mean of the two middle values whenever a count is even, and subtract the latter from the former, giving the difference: 0.6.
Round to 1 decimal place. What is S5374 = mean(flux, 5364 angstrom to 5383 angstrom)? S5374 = 13.9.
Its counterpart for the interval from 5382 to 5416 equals 14.3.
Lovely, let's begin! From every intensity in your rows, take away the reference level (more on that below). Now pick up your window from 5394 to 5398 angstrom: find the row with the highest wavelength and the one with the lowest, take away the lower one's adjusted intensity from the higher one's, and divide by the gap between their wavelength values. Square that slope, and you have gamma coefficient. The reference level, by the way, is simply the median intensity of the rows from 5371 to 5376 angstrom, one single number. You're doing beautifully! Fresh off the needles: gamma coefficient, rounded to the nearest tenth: 2.2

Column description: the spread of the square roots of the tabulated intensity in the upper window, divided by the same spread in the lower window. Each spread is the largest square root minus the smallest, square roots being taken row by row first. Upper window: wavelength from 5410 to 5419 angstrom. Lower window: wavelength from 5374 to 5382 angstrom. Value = 3.3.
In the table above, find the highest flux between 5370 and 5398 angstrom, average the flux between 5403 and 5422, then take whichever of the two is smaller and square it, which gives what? 224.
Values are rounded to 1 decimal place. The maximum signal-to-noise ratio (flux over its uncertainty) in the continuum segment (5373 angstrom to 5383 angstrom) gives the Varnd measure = 6.9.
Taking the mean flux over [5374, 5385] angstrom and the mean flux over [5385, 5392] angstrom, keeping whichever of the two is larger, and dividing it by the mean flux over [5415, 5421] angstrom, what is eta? 1.00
